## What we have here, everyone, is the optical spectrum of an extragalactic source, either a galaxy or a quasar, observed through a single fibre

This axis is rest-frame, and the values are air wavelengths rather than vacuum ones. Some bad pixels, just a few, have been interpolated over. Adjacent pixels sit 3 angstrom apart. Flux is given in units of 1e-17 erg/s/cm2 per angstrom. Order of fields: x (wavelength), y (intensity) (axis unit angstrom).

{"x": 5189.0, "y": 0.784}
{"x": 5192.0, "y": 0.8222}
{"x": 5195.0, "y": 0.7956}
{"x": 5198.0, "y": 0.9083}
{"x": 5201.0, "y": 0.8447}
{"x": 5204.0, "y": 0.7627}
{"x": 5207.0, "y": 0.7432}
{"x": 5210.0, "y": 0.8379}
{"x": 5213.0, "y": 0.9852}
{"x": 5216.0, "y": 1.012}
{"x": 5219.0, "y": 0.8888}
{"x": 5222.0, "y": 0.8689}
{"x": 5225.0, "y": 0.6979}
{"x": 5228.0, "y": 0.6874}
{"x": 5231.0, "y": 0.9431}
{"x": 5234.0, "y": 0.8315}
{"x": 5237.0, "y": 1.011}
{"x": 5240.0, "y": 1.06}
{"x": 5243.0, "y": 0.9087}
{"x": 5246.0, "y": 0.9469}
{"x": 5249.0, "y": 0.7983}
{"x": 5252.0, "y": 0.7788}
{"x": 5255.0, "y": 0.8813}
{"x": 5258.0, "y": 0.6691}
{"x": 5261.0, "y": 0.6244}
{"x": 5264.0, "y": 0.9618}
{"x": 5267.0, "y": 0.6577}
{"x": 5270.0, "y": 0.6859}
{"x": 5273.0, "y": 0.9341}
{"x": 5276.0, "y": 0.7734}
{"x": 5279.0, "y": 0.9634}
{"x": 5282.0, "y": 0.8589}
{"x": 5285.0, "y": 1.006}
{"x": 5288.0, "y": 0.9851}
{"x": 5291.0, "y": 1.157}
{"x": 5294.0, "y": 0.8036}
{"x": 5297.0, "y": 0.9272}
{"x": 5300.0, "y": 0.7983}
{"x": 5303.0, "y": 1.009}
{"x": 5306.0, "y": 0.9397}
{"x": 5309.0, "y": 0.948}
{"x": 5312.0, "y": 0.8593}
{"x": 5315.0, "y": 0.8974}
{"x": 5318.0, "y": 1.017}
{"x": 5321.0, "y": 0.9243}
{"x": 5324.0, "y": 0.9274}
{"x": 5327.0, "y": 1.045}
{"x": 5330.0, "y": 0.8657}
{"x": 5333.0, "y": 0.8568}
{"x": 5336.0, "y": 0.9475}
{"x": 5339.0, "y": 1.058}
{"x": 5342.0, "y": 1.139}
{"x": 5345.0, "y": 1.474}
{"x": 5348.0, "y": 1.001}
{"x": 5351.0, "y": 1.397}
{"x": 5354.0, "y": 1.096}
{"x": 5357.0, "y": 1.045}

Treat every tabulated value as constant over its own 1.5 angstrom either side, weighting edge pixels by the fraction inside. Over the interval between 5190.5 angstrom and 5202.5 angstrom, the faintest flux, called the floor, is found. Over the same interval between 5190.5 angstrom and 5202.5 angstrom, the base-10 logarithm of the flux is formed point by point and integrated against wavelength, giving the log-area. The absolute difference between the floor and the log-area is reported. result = 1.7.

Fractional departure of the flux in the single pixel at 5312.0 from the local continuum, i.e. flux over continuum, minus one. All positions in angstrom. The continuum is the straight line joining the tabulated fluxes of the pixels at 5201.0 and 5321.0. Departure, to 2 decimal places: -0.06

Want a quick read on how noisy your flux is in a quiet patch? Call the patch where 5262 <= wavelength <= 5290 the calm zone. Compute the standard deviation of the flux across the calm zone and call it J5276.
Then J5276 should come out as 0.13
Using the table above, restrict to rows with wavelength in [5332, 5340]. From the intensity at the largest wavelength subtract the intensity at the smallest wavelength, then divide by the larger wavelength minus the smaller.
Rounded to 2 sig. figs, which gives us 0.034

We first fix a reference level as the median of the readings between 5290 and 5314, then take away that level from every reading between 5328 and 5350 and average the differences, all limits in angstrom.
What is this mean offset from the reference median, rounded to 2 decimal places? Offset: 0.12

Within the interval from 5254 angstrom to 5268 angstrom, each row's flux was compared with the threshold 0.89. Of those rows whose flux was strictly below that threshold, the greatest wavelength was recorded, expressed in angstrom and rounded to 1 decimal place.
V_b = 5267.0 angstrom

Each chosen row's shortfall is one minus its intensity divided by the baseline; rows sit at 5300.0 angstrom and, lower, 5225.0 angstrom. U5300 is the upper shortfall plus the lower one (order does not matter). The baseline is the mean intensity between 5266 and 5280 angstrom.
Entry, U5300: 0.1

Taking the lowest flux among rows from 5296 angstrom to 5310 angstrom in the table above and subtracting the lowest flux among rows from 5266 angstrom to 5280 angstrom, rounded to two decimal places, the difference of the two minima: 0.14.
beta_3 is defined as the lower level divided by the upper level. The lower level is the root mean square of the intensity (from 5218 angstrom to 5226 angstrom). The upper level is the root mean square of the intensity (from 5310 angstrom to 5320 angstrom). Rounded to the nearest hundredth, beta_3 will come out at 0.89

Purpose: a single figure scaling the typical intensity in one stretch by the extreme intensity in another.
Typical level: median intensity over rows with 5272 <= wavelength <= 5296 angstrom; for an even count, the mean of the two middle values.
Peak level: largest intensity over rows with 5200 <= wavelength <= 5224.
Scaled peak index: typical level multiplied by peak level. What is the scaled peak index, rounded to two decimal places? 0.96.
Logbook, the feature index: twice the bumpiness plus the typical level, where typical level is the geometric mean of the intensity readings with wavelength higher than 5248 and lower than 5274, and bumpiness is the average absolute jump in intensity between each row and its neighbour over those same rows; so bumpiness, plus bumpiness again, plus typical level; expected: 1.09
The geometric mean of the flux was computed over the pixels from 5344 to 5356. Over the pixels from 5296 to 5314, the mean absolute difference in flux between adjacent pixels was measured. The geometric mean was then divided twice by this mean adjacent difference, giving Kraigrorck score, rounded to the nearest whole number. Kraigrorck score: 120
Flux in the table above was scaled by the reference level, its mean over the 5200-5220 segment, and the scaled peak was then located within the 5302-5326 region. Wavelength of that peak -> 5318.0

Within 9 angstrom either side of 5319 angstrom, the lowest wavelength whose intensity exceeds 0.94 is 5318.0 angstrom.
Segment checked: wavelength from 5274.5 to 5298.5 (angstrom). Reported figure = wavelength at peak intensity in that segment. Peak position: 5291.0 angstrom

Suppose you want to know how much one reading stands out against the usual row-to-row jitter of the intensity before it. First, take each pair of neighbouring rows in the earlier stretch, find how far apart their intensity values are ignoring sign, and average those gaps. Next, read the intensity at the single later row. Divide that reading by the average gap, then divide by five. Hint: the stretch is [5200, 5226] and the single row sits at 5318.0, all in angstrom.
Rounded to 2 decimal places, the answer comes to 2.38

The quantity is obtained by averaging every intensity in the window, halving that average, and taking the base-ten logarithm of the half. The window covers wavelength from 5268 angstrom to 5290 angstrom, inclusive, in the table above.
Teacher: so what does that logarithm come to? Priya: -0.353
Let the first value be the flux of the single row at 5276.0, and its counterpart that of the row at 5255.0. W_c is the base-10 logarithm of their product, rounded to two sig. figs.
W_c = -0.17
